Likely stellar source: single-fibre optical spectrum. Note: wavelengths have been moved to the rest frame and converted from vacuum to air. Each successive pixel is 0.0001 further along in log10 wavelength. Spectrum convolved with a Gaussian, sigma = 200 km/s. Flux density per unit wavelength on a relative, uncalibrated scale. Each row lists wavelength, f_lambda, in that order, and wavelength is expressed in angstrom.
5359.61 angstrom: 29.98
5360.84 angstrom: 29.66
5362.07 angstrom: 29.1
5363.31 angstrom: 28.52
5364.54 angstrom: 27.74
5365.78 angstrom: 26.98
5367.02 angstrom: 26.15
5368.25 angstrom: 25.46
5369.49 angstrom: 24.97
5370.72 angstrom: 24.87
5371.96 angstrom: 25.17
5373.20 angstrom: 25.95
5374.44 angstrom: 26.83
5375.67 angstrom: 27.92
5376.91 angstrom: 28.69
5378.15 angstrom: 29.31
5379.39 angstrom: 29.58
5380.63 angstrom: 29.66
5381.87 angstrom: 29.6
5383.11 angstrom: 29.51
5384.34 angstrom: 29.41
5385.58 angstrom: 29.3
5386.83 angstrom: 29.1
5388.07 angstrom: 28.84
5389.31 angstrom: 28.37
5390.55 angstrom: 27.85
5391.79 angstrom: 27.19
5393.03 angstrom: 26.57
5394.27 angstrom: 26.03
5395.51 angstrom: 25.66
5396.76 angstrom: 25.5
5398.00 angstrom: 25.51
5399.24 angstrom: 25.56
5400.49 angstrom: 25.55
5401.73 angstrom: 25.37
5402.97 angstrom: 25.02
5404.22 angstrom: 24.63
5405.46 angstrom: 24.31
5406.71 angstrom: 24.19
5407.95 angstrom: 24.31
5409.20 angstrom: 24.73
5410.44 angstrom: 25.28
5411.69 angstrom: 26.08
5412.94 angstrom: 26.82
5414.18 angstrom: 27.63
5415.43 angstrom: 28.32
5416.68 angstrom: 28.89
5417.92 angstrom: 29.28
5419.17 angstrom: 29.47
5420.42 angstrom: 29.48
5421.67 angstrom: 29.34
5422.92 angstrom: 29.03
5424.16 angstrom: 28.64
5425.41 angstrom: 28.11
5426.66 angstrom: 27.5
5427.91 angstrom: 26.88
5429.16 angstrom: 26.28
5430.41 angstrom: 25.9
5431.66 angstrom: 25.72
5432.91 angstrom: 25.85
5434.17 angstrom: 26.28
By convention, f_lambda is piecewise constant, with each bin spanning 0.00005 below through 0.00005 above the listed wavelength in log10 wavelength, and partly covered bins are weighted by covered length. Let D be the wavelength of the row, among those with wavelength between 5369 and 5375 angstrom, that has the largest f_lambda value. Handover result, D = 5374.44 angstrom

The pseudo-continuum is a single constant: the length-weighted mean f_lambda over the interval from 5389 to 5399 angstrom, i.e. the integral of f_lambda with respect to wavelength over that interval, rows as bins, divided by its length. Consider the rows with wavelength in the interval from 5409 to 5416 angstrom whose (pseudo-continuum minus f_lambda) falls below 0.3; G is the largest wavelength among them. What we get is 5415.43 angstrom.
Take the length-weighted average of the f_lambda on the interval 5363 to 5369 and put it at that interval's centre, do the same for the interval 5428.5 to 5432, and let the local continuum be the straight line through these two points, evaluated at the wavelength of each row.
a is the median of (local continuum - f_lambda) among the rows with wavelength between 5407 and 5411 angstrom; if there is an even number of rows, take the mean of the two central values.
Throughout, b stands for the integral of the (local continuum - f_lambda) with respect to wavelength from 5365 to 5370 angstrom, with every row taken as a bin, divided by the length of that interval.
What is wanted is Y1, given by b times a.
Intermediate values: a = 1.5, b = 1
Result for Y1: 1.3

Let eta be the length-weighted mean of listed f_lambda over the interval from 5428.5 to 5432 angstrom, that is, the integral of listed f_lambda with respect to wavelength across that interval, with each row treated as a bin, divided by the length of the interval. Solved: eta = 26.0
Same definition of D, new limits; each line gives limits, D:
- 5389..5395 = 5389.31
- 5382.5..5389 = 5383.11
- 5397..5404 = 5399.24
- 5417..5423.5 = 5420.42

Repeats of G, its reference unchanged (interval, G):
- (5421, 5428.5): 5427.91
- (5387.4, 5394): 5393.03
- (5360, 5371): 5365.78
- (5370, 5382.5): 5381.87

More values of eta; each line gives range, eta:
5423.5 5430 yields 27.5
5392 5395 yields 26.4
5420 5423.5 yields 29.2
